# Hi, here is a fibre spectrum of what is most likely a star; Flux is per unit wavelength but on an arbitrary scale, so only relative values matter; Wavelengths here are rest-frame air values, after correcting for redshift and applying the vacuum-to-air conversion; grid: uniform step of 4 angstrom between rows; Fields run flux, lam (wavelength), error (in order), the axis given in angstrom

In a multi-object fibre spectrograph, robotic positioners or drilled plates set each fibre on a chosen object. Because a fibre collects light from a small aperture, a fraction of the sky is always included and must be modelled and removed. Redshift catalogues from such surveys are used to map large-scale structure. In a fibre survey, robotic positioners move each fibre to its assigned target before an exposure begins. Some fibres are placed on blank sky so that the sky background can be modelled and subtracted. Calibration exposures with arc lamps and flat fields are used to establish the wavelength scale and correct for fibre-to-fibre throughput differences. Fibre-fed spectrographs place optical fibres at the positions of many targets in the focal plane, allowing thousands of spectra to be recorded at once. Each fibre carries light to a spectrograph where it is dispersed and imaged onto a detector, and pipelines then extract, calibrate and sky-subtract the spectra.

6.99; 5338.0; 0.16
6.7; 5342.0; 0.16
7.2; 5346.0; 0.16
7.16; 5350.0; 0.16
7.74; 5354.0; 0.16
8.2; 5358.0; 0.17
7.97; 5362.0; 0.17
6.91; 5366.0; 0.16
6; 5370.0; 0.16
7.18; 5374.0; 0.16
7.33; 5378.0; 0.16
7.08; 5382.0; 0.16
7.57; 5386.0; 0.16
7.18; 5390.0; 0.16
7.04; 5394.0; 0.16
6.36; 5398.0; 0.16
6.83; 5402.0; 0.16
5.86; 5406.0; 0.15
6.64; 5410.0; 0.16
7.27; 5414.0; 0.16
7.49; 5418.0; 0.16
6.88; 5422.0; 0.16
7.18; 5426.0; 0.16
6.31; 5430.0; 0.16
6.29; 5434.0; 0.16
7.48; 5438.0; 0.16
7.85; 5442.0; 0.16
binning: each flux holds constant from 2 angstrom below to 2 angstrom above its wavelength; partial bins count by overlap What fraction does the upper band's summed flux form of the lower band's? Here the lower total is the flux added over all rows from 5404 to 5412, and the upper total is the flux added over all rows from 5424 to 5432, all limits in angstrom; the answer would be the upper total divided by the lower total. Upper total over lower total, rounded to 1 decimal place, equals 1.1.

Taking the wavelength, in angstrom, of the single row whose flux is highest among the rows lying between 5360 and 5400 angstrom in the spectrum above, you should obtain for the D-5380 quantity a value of 5362.0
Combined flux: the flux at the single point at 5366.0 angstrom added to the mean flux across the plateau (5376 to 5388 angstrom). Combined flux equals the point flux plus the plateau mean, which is 14.24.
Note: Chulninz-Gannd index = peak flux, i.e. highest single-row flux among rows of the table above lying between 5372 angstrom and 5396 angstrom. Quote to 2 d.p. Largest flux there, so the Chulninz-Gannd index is 7.57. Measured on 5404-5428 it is 7.49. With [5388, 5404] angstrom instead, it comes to 7.18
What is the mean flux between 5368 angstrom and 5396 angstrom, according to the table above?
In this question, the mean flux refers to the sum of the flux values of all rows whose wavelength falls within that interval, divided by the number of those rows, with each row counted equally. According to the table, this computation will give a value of 7.05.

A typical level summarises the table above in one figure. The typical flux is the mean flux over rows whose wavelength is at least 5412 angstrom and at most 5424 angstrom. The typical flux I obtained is 7.2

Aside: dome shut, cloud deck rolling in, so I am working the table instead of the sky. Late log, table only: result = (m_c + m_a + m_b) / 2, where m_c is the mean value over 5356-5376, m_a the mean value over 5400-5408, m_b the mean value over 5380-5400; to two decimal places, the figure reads 10.32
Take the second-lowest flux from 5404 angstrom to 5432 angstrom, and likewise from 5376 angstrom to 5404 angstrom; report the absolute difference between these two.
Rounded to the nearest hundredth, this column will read 0.52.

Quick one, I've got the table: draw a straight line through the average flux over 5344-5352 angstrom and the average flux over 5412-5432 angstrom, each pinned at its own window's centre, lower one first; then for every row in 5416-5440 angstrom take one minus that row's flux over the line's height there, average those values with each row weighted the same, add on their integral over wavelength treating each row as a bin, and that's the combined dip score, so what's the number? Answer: 0.3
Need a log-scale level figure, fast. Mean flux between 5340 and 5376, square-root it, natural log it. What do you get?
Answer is 0.989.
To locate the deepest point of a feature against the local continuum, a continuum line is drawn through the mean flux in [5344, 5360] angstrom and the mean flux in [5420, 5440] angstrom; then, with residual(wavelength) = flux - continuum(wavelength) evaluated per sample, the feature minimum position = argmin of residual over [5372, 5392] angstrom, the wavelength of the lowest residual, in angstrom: 5382.0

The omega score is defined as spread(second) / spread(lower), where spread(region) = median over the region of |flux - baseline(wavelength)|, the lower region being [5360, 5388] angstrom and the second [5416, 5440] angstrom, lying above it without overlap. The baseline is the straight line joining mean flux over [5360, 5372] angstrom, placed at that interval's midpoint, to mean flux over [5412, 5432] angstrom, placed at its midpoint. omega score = 1.27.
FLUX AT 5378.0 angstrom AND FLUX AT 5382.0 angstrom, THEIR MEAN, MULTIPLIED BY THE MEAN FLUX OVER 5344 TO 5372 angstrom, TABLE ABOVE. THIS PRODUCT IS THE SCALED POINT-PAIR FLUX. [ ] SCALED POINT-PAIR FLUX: 52.7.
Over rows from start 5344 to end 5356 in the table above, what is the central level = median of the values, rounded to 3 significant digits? 7.20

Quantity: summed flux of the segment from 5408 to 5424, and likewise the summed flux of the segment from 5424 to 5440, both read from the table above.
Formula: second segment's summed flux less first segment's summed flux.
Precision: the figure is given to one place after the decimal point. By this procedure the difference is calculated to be -1.0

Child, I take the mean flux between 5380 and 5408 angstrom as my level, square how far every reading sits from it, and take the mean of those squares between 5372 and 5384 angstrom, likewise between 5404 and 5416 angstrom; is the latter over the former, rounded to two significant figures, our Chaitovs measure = 3.0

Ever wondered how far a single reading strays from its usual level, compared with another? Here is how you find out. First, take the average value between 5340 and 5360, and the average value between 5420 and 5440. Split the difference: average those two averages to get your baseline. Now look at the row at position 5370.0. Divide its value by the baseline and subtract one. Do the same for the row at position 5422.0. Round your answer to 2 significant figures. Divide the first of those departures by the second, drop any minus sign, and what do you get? 4.8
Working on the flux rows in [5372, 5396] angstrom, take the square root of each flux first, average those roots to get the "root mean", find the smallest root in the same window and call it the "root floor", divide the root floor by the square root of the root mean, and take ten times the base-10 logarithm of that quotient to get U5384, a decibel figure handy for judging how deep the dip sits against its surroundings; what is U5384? 2.09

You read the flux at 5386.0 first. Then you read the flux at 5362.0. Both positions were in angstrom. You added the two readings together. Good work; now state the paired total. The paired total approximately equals 15.5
